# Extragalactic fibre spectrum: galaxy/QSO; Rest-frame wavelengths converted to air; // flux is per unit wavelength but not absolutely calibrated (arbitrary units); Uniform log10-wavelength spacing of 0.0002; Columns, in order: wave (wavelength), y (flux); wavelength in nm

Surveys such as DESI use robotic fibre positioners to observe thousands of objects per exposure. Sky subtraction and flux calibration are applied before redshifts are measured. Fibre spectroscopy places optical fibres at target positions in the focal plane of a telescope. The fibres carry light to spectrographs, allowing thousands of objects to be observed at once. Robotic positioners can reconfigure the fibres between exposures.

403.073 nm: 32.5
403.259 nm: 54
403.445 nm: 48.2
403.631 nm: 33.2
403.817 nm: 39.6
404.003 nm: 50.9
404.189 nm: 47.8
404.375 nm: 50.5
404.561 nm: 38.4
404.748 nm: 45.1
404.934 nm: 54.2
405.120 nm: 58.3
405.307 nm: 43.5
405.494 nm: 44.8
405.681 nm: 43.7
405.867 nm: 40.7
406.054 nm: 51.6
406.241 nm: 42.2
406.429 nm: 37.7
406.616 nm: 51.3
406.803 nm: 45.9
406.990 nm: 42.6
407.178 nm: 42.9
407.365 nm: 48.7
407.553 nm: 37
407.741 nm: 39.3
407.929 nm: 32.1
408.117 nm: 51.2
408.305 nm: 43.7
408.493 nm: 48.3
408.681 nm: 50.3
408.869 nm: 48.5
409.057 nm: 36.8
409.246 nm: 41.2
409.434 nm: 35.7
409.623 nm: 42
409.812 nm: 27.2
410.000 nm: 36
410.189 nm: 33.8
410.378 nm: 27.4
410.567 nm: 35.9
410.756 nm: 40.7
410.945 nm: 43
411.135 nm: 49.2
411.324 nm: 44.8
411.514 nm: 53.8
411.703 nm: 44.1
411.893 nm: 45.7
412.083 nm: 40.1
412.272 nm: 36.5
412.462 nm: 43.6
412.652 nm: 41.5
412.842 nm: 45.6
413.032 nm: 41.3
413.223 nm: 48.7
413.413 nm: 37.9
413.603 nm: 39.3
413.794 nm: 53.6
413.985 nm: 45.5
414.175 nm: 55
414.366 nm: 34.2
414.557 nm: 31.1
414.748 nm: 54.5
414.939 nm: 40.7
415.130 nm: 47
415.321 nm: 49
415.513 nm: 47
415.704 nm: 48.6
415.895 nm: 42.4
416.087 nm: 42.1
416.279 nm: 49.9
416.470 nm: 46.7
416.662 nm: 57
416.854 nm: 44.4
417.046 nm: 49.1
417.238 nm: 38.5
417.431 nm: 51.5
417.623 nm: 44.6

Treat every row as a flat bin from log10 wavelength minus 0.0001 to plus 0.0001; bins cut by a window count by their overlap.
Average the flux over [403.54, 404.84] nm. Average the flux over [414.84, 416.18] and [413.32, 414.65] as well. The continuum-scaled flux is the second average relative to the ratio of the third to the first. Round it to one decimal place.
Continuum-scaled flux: 46.6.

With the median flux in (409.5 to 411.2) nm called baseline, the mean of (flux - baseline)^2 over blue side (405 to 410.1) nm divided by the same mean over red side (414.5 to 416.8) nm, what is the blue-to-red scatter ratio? 0.6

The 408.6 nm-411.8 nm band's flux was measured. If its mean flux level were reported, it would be 40.6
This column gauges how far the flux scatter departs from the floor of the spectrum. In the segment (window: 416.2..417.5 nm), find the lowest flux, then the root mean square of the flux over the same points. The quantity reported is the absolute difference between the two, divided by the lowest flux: 0.26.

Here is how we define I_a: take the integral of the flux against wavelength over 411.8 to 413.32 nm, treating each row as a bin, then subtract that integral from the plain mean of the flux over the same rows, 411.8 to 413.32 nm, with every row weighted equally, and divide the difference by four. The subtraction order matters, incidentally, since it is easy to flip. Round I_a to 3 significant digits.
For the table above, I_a -5.57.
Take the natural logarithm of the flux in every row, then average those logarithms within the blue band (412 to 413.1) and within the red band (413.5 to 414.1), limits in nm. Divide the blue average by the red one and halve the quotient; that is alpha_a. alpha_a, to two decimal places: 0.49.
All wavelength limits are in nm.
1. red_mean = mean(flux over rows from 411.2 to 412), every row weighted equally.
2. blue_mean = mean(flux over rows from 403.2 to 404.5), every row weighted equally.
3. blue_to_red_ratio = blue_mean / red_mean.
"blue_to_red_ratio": 0.98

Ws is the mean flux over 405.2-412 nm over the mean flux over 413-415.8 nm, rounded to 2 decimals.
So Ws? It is 0.94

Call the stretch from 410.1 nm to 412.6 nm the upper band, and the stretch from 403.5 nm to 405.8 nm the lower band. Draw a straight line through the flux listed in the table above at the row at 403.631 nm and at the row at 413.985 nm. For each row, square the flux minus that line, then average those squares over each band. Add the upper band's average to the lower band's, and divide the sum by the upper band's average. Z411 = 5.3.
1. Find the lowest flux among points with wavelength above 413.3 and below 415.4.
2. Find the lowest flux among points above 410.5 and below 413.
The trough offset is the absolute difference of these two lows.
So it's 4.8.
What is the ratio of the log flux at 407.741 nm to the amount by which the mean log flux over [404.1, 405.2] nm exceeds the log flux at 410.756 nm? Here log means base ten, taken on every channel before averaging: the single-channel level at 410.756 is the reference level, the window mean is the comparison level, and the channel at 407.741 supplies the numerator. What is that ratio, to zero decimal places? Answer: 21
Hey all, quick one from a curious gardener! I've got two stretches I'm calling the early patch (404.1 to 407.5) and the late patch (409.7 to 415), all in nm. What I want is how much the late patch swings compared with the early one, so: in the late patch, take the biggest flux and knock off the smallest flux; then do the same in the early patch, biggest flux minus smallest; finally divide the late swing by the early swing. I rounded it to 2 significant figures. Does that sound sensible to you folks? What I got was 1.3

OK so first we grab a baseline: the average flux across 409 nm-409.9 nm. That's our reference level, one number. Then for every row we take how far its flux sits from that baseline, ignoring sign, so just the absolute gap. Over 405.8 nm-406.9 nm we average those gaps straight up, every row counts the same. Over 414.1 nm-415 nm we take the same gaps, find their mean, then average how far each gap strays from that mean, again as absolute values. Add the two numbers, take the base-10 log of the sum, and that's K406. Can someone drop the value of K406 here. 1.18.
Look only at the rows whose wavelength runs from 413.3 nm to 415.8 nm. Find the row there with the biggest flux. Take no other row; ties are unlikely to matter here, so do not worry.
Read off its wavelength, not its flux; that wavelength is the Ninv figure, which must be 414.175 nm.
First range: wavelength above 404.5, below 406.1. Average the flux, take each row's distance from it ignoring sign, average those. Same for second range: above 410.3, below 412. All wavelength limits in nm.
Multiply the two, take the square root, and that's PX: 5.4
